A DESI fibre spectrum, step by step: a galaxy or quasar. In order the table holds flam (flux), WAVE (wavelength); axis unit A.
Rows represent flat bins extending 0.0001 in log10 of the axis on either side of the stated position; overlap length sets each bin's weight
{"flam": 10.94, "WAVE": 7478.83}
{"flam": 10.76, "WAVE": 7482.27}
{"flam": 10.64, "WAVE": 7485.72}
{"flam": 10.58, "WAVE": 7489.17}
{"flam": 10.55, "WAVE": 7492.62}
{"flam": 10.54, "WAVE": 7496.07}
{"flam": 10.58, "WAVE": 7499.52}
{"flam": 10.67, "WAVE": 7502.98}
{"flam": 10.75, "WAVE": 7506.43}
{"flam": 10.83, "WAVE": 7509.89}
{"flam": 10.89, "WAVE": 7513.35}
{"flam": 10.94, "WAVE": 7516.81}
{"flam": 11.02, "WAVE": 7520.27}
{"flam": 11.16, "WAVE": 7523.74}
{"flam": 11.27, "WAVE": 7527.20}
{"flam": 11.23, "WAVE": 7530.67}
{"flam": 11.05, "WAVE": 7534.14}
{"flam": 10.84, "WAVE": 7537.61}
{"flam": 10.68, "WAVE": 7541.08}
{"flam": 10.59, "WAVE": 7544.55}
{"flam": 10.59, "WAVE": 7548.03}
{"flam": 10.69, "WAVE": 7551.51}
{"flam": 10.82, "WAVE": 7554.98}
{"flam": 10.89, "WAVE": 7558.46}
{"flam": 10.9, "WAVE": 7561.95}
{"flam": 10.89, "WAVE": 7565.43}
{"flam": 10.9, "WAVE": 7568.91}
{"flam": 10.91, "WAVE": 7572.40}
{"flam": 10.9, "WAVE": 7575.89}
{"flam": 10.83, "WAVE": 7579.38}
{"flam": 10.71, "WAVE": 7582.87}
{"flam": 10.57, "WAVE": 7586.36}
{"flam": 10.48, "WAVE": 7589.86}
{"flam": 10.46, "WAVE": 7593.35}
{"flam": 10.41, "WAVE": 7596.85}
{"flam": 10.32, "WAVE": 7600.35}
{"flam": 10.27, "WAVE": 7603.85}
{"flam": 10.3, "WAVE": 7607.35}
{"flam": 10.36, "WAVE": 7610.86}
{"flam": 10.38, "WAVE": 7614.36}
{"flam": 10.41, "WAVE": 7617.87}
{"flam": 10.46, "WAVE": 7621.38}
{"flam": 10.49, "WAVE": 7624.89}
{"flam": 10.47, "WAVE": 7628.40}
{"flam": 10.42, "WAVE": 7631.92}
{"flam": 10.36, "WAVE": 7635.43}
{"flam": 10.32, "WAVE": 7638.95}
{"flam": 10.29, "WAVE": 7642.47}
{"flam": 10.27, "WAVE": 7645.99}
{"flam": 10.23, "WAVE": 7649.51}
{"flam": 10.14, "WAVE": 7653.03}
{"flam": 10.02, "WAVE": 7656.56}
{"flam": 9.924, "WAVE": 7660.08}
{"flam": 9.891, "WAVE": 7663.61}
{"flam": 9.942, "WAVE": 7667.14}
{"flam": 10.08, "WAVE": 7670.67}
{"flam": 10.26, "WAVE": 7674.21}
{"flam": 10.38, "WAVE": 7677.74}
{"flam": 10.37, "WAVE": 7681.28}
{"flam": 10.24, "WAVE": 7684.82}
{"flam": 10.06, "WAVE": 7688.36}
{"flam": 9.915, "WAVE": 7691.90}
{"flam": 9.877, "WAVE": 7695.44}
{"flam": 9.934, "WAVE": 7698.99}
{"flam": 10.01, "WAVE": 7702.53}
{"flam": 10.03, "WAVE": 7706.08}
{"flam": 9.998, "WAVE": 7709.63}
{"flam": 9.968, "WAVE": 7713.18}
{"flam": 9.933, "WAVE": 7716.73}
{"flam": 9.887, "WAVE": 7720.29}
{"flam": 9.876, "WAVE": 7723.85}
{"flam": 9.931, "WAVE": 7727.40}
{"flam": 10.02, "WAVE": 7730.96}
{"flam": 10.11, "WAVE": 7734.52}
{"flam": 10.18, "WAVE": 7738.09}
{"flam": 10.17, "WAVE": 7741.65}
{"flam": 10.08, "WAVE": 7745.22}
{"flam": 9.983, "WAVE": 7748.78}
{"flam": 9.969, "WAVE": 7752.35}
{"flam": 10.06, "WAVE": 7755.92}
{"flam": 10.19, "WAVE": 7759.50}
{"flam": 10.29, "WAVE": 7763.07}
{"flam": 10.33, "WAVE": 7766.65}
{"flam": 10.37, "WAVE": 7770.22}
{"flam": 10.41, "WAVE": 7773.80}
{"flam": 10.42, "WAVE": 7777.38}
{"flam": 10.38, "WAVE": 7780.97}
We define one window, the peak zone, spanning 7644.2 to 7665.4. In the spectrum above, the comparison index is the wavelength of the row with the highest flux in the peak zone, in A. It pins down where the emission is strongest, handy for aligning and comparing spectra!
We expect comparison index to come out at 7645.99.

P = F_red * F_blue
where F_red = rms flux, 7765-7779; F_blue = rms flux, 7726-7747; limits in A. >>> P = 105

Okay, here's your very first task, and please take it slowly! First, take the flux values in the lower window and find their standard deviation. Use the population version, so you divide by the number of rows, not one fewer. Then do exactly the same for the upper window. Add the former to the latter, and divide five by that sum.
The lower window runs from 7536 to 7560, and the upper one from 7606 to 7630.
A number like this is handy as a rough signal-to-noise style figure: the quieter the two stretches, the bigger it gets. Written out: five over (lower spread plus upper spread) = 28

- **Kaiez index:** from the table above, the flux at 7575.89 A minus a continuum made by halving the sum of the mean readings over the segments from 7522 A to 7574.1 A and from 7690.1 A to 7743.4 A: 0.46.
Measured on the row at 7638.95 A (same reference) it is -0.12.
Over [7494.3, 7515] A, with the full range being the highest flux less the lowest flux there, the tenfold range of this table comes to 3.5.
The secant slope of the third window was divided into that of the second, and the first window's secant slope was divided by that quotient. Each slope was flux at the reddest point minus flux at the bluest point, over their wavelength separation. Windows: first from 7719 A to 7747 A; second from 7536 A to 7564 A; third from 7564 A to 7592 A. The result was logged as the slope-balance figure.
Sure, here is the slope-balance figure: -0.053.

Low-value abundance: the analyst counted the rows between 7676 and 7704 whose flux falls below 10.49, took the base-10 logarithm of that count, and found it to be 0.90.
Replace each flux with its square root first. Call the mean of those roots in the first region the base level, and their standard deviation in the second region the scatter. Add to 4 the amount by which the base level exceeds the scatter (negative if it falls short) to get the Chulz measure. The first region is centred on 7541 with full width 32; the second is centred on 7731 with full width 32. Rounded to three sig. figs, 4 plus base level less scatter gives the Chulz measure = 7.28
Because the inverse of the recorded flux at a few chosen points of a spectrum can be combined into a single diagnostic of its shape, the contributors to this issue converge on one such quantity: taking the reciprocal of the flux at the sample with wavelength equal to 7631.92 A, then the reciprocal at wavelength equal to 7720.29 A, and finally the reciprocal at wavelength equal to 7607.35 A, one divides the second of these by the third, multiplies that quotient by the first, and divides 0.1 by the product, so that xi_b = 1.00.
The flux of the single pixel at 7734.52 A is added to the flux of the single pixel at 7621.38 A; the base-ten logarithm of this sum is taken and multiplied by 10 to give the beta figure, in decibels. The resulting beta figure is 13.1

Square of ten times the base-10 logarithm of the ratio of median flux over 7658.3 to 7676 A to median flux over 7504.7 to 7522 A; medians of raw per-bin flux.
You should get 0.16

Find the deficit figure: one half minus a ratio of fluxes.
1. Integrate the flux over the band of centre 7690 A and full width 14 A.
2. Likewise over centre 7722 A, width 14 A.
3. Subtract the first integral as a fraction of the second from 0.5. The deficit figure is -0.51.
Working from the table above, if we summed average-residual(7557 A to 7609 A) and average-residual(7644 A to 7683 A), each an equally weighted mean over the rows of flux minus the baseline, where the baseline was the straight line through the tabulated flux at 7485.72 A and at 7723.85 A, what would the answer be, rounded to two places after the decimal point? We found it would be 0.39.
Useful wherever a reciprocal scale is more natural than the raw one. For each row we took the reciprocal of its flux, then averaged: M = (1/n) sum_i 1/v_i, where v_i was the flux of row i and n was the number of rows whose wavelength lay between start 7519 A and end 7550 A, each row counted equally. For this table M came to 0.0915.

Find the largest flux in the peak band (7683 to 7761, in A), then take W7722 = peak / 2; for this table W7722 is 5.12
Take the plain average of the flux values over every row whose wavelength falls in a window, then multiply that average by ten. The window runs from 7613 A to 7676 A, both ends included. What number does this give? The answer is 102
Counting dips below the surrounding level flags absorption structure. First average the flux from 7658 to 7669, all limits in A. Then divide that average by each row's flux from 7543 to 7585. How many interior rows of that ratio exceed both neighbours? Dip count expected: 1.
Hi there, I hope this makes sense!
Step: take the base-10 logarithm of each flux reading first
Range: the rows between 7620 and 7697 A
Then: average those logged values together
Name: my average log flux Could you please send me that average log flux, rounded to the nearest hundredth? 1.01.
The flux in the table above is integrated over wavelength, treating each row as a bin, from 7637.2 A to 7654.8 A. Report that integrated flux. 180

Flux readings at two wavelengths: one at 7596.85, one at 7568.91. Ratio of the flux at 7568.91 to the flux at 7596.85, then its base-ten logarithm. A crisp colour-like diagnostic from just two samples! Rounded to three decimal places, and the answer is 0.020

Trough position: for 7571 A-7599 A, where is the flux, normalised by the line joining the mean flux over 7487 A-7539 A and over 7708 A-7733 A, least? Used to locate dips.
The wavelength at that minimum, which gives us 7596.85 A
